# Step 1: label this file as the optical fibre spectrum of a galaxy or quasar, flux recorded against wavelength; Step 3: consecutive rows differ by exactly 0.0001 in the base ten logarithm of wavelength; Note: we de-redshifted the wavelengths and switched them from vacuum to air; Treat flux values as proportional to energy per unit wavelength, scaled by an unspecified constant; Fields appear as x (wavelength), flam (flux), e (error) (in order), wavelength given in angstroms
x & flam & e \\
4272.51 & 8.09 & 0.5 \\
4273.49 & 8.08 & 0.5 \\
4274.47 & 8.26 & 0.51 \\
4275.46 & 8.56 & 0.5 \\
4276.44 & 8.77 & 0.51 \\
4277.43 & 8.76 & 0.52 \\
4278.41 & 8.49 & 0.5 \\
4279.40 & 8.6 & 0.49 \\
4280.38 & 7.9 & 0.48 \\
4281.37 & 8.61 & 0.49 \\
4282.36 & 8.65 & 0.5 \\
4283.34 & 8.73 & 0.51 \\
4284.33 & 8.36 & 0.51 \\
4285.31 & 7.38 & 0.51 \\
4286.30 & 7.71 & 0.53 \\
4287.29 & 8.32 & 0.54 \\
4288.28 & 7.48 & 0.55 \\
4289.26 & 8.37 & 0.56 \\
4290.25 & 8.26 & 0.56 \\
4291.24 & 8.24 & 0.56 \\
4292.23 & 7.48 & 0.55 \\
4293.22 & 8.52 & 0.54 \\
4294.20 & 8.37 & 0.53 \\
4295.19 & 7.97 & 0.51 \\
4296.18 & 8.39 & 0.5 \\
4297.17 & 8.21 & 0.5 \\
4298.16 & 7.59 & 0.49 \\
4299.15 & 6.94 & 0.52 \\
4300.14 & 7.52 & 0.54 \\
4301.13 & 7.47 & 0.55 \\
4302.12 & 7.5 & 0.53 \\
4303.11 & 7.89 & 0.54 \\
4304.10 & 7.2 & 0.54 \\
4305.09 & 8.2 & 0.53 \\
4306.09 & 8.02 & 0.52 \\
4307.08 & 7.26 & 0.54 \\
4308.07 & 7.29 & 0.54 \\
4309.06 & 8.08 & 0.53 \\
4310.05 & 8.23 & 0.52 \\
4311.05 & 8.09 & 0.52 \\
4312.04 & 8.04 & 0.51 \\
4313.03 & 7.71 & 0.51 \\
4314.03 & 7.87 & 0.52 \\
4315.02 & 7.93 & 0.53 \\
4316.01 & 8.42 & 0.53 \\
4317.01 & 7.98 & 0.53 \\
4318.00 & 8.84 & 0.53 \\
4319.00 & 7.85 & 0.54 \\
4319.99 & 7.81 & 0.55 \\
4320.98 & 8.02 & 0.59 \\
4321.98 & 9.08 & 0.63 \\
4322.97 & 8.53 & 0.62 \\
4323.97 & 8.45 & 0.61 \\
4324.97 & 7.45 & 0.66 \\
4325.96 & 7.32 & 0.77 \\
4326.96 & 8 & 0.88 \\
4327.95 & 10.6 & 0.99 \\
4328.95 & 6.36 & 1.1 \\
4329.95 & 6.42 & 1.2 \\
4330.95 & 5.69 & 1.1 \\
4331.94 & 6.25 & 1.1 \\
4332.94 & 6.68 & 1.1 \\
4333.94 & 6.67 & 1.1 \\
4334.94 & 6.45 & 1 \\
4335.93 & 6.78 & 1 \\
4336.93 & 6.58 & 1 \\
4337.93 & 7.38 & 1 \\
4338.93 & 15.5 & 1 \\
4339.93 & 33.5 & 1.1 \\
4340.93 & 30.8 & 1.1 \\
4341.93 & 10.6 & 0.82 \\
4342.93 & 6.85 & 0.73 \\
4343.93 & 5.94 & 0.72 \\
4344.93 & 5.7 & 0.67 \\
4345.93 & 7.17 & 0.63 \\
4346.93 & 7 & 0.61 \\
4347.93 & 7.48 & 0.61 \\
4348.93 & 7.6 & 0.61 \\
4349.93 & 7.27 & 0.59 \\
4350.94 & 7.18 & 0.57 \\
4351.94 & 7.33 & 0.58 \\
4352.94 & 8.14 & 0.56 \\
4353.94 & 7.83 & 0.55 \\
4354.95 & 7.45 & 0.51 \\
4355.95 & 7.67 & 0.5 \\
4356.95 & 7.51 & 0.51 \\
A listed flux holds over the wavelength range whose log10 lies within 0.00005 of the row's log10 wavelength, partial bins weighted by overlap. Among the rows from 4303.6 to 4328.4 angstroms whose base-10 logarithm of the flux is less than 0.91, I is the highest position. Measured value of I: 4326.96 angstroms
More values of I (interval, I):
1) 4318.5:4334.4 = 4333.94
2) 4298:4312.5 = 4312.04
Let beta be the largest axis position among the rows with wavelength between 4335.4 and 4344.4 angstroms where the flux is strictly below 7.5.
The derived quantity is 4343.93 angstroms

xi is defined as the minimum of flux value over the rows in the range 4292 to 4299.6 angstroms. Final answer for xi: 6.94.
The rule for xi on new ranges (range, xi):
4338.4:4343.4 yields 6.85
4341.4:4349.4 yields 5.7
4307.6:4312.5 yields 7.29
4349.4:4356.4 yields 7.18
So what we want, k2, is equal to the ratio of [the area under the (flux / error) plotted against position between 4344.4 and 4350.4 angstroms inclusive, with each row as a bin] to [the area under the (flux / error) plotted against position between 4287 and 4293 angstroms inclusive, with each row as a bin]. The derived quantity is 0.78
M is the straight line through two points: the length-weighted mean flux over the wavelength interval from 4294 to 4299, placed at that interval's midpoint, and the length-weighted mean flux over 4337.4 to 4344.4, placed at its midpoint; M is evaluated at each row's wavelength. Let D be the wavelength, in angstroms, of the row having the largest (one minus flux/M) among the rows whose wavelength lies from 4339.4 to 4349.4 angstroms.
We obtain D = 4344.93 angstroms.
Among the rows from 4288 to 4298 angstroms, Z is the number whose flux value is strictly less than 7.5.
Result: 2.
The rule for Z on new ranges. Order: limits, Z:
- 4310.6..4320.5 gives 0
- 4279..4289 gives 2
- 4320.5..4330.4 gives 4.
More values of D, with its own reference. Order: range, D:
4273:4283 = 4280.38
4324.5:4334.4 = 4330.95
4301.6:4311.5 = 4308.07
